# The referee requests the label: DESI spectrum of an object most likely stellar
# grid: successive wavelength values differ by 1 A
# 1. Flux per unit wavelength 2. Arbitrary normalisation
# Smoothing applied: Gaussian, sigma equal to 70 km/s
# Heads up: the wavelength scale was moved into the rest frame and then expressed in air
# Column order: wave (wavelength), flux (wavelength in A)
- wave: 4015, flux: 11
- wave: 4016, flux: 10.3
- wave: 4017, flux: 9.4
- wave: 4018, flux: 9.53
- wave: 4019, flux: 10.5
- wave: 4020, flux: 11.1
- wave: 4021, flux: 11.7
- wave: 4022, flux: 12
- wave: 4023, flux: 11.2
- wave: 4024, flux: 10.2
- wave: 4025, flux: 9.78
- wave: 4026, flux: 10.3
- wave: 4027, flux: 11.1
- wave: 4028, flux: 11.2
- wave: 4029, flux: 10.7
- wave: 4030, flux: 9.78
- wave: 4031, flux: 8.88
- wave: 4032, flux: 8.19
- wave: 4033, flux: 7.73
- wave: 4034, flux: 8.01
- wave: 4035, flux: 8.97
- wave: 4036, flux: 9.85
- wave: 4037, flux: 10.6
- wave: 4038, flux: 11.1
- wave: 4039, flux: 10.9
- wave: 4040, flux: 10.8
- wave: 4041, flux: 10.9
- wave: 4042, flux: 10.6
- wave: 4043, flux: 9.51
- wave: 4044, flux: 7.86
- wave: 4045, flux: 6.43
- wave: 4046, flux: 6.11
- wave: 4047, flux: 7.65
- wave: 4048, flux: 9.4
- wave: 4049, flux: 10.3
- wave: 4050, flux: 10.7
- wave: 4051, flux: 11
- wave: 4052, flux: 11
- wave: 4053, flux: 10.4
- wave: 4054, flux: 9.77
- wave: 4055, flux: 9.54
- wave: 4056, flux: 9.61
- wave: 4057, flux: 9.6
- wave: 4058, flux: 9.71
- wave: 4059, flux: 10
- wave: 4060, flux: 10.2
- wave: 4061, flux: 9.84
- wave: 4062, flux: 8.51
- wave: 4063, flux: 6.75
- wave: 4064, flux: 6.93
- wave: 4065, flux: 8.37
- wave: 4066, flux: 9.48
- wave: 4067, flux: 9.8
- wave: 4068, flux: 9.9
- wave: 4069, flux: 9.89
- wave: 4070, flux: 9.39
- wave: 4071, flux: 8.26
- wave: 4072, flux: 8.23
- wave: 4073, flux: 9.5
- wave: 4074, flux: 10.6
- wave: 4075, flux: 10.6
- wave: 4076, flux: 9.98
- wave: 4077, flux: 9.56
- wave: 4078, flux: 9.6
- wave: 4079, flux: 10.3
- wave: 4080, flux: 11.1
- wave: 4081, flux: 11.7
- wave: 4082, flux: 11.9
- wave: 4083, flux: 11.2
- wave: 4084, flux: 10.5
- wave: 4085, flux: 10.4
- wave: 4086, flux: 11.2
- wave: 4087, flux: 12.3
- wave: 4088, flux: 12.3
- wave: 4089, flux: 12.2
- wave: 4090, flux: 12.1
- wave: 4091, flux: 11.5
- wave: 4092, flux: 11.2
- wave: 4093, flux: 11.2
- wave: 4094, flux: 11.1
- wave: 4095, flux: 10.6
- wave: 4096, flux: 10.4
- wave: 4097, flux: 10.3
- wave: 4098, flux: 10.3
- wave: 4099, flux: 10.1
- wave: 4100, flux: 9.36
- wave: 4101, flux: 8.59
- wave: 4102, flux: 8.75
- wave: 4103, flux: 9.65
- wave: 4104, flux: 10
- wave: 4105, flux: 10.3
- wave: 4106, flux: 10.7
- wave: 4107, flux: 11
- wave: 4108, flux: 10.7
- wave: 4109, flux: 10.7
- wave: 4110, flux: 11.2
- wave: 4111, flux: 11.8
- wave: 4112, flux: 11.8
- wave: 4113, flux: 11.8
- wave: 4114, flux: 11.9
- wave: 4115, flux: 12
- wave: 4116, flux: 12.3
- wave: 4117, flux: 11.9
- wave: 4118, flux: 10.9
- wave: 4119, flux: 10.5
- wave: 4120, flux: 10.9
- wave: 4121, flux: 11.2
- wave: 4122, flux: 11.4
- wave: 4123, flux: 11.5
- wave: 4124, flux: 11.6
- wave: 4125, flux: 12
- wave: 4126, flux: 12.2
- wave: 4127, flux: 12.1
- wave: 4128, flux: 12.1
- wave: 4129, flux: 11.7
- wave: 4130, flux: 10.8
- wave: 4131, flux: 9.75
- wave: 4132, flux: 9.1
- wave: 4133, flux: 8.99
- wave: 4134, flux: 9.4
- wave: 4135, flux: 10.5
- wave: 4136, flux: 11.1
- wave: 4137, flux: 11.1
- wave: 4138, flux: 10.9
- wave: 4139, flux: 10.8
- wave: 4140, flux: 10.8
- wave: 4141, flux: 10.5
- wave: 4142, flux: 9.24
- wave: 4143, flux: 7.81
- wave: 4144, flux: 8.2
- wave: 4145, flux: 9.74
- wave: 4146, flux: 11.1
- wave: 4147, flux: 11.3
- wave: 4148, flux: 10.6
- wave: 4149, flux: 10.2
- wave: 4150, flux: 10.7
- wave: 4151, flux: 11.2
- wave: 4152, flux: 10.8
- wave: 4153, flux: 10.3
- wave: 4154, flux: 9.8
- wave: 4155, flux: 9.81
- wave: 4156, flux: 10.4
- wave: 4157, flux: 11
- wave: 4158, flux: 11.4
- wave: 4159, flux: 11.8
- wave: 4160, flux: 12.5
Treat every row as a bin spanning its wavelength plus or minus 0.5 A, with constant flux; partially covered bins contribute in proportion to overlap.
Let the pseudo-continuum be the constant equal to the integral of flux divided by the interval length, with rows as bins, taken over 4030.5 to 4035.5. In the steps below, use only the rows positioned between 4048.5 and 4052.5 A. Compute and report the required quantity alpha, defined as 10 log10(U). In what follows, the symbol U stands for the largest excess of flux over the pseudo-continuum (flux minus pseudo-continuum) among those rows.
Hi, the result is 4.2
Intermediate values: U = 2.64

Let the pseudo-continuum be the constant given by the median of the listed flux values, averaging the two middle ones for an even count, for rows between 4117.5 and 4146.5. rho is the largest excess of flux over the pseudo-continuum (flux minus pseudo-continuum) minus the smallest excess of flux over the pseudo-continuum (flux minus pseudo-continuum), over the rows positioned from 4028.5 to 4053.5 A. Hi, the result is 5.0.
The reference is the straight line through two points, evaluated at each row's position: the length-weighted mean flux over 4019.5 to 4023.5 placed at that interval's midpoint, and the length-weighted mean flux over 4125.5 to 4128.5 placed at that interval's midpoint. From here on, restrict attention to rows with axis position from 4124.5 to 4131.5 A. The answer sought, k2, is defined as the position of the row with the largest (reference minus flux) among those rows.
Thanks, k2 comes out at 4131 A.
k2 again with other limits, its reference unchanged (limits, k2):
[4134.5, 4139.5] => 4135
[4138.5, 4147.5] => 4143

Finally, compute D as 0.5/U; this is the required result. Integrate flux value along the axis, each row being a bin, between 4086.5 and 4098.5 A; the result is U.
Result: 0.0037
